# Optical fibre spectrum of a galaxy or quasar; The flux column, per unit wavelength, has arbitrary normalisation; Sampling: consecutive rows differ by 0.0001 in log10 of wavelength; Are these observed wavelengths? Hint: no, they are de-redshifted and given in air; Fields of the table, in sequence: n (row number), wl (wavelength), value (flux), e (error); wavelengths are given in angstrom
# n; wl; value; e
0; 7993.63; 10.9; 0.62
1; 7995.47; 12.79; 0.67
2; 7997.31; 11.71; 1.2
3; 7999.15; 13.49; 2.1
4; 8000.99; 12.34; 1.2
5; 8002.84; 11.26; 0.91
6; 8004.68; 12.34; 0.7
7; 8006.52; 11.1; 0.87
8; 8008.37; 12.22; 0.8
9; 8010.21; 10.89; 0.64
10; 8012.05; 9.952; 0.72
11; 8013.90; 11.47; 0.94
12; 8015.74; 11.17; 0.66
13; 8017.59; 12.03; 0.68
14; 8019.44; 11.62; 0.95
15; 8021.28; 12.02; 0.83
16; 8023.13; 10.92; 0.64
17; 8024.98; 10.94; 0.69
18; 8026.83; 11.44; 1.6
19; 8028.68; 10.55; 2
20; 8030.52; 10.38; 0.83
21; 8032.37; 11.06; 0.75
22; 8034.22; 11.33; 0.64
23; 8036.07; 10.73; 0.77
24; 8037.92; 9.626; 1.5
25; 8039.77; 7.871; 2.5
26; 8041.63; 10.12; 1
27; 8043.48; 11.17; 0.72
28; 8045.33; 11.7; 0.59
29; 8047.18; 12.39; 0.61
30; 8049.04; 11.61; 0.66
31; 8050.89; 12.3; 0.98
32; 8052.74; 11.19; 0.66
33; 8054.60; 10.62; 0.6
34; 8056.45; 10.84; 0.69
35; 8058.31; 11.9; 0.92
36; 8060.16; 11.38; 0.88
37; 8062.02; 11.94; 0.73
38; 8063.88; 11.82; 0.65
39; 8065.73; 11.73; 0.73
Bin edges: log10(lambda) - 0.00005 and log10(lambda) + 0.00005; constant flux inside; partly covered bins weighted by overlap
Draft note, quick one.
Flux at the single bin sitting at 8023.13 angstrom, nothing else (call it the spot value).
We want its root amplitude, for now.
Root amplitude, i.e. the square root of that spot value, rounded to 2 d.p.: 3.30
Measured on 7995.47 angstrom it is 3.58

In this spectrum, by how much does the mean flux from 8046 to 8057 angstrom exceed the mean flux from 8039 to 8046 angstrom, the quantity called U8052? 1.3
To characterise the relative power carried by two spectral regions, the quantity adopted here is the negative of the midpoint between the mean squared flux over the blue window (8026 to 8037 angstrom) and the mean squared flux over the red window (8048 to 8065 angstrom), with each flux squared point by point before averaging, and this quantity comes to -126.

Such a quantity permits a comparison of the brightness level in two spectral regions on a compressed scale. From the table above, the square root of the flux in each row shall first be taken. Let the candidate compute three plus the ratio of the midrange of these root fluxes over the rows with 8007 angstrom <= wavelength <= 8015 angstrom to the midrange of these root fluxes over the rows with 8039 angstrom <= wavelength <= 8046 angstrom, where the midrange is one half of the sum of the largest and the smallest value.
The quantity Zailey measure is 4.07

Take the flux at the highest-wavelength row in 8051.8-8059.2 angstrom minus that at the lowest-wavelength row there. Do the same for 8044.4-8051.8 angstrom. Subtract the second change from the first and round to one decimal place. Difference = 0.1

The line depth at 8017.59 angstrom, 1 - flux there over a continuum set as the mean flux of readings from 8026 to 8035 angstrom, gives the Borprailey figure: -0.10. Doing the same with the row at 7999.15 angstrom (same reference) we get -0.23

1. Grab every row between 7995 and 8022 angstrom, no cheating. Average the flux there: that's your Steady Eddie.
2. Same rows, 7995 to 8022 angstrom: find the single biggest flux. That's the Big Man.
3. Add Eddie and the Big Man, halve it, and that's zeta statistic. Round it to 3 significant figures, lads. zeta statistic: 12.6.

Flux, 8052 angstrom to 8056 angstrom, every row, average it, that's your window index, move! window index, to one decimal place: 10.9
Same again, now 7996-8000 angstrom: 12.6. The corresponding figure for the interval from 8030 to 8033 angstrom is 10.7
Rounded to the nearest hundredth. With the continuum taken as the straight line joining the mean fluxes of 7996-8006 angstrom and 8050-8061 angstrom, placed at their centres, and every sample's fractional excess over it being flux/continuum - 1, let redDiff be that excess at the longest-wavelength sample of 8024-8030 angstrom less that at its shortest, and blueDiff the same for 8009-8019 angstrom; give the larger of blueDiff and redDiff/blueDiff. 0.10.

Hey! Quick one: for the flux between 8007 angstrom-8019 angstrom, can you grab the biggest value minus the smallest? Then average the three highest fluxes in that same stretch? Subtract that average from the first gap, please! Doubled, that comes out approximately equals -19.3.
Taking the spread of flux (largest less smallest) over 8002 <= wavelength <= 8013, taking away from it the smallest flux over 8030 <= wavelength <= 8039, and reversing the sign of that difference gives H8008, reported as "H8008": 7.2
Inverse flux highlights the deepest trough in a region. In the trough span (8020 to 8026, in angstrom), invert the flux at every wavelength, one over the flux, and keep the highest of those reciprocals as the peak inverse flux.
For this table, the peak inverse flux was 0.092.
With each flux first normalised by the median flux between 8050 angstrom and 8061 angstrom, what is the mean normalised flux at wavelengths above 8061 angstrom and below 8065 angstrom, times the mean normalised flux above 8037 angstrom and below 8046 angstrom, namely 0.94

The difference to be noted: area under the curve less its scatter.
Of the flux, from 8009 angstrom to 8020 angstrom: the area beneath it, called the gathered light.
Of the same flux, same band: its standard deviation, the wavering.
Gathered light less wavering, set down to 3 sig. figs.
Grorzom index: 123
